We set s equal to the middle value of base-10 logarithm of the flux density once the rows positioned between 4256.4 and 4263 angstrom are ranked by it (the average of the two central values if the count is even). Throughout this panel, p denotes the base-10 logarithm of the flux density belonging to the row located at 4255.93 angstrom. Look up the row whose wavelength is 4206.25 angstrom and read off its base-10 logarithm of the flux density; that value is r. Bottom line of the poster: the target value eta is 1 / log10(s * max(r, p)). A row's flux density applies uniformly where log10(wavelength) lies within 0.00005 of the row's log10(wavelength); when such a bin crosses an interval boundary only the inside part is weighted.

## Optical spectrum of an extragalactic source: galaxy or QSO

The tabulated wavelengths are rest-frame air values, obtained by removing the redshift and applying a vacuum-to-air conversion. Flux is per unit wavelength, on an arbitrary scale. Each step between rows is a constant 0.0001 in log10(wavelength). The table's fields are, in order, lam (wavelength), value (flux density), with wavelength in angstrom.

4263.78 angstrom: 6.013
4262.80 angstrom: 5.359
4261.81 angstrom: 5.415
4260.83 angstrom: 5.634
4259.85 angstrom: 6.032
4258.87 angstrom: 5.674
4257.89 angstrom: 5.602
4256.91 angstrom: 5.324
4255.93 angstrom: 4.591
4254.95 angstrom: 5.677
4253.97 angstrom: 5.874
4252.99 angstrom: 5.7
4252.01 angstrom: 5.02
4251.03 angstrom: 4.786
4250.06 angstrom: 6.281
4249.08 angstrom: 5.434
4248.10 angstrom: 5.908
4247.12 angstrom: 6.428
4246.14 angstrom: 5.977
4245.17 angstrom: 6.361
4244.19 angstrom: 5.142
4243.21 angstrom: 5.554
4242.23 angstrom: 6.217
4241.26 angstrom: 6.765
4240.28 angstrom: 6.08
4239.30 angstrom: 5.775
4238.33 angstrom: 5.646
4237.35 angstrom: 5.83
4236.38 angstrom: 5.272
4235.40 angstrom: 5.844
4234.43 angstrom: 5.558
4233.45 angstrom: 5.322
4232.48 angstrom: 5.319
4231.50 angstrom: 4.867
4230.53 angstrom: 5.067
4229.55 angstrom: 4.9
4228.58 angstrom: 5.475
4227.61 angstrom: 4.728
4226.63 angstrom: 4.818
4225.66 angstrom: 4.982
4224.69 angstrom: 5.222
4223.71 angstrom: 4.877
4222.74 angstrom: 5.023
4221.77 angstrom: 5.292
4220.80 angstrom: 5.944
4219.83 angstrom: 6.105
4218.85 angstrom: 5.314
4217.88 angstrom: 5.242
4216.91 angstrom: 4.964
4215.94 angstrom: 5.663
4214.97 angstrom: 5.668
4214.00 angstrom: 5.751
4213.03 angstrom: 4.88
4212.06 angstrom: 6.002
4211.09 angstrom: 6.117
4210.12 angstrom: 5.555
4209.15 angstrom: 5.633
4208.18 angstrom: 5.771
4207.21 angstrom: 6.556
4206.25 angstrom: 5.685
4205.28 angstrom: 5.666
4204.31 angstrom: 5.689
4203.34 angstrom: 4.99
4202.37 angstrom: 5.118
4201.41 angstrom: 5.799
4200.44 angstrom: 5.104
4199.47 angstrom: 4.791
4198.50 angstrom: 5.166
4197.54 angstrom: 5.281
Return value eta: -4.0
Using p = 0.66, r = 0.75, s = 0.748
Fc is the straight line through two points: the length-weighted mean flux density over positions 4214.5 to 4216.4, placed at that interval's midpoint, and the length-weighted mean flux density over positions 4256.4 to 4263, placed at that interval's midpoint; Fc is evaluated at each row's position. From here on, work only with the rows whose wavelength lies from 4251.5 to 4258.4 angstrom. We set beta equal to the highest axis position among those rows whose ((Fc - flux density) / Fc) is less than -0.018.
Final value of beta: 4253.97 angstrom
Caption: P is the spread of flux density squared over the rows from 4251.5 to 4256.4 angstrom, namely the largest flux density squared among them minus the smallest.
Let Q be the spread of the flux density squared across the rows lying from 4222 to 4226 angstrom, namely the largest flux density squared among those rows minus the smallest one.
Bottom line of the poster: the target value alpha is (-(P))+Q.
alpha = -10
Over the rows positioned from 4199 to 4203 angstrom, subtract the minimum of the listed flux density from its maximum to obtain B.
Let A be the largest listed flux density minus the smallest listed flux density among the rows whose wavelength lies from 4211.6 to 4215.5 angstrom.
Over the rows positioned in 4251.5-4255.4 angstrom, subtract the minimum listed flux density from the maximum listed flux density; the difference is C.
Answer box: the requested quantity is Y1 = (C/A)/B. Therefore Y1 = 0.8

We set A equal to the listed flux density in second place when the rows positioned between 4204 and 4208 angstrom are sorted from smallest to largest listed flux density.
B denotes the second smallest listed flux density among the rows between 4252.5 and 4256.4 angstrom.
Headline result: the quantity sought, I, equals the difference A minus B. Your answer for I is 0.0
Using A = 5.685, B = 5.677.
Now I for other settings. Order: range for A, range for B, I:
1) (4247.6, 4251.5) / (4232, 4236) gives 0.1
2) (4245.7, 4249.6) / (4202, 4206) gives 0.8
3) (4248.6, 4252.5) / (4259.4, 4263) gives -0.4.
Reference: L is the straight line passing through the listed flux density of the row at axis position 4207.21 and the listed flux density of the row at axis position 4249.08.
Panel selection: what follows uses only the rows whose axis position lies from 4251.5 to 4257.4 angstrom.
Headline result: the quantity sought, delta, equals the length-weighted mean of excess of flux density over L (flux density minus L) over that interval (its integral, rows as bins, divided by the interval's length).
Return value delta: 0.1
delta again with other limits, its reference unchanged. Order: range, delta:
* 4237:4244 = 0.3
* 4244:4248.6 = 0.5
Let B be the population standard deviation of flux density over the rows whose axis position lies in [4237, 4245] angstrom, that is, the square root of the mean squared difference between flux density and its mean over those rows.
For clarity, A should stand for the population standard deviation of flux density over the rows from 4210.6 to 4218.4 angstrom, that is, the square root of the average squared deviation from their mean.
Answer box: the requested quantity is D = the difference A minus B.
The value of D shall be -0.025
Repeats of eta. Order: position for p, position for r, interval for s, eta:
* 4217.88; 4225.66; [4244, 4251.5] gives -3.9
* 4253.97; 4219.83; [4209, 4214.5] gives -4.4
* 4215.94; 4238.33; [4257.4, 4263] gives -4.0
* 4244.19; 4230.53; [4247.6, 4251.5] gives -3.7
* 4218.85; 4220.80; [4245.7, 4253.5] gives -4.4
